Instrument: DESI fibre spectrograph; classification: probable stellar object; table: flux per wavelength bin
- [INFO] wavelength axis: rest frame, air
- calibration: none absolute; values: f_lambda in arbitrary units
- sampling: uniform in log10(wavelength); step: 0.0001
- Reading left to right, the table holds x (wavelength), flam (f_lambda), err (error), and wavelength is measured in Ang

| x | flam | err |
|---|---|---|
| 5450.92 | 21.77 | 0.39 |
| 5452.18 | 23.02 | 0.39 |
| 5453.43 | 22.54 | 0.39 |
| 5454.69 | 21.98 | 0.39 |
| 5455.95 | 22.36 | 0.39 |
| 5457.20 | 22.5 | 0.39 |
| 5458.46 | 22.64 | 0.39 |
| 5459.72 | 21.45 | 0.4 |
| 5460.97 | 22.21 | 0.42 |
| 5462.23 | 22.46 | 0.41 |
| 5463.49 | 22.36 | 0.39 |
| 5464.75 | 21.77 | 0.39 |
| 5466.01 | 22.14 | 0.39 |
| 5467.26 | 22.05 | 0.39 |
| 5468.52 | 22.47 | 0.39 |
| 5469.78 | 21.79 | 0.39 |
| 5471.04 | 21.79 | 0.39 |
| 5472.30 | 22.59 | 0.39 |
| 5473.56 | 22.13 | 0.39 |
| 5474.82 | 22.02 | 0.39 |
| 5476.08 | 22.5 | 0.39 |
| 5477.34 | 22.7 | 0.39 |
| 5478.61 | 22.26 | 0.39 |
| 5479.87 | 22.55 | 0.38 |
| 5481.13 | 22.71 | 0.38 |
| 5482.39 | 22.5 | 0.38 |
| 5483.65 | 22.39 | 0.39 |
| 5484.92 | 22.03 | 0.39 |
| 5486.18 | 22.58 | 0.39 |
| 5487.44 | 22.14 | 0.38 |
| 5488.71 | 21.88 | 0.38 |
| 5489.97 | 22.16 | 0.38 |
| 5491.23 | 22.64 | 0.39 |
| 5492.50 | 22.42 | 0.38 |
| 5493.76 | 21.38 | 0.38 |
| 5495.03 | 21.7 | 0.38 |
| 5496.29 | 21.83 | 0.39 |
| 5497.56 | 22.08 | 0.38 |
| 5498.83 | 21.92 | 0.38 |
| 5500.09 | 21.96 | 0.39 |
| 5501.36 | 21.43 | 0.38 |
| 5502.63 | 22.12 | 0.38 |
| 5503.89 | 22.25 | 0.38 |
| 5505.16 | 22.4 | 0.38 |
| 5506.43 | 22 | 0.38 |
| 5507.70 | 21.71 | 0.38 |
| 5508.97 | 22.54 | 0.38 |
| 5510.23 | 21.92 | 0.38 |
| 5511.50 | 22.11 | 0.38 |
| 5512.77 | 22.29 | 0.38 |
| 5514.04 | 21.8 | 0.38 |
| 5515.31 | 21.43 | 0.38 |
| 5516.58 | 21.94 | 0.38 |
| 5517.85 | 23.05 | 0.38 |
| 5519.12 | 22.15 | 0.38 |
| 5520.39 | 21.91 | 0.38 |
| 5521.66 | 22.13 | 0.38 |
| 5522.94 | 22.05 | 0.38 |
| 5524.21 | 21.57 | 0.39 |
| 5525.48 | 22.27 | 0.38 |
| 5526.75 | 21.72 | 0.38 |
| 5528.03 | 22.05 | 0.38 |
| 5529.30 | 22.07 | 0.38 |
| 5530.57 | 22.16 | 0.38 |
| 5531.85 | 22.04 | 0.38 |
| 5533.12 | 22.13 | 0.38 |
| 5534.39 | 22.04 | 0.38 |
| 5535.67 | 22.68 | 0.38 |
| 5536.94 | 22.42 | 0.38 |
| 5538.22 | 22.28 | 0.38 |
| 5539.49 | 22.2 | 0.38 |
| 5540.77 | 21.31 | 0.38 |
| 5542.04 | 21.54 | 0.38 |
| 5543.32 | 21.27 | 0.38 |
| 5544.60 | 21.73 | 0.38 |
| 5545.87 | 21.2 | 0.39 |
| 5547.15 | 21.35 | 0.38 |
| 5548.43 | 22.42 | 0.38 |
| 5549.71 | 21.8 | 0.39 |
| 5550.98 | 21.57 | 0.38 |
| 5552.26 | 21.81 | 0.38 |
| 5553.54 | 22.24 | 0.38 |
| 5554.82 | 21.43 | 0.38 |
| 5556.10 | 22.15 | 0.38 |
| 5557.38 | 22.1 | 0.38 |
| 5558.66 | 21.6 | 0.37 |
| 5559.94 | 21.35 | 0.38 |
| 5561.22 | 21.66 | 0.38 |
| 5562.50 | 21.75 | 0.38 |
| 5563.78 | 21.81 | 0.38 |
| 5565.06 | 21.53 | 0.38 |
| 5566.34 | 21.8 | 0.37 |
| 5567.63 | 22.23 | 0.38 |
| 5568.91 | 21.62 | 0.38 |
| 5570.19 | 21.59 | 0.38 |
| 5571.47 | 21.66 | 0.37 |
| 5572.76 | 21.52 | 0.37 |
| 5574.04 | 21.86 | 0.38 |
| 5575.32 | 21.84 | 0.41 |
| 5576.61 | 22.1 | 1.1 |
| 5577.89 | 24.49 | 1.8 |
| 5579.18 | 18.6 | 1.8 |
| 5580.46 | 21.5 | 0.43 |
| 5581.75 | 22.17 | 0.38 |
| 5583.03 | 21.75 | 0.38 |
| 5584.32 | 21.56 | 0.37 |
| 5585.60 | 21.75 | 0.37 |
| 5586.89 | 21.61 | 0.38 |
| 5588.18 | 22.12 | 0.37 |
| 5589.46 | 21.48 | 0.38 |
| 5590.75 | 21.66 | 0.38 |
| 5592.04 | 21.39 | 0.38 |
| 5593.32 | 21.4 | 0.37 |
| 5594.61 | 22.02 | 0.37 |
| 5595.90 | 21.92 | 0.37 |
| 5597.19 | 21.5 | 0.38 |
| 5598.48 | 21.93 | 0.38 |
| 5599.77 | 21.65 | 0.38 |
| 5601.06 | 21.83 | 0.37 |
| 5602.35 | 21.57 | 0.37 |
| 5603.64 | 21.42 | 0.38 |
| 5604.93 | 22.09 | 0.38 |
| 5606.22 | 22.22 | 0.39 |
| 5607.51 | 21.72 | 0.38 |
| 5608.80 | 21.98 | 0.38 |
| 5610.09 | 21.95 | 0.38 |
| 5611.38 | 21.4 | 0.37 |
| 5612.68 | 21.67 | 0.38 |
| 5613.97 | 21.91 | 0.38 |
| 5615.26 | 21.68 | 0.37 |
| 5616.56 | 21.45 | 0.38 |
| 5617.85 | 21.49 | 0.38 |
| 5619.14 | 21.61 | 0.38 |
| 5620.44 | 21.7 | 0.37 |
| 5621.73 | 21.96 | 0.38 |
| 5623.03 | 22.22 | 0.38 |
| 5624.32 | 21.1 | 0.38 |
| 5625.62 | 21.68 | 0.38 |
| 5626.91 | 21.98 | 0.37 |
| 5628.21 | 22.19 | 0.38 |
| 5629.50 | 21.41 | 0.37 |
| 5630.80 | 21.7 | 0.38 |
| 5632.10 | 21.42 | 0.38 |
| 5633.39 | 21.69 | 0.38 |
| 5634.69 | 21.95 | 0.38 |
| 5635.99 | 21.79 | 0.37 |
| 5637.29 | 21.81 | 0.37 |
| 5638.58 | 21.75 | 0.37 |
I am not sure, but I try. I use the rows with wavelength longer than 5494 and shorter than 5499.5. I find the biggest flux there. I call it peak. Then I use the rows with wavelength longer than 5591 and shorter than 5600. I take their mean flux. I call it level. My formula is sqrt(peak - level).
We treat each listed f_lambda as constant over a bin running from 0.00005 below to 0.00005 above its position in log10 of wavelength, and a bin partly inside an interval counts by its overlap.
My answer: 0.63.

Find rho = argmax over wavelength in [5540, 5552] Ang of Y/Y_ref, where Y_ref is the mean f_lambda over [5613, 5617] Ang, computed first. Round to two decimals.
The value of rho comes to 5548.43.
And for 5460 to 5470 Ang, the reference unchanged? 5468.52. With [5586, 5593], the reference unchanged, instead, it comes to 5588.18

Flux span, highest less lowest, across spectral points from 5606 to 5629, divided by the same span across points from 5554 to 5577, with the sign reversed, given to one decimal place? -1.3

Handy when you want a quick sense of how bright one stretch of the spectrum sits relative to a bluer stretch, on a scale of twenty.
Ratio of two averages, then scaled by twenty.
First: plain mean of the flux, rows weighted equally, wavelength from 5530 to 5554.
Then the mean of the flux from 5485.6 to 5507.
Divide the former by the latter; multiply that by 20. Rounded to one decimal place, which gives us 19.9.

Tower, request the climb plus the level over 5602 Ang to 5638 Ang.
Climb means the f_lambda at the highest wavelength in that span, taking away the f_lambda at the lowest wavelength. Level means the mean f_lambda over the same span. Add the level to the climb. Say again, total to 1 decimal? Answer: 22.0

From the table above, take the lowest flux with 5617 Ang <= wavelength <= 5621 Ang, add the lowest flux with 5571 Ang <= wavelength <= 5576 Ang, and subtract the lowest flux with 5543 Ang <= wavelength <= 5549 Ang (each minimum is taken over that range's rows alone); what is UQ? 21.8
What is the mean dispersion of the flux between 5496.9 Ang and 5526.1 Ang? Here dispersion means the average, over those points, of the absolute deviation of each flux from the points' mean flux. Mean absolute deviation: 0.25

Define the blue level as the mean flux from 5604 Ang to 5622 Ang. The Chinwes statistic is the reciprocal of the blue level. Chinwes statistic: 0.0459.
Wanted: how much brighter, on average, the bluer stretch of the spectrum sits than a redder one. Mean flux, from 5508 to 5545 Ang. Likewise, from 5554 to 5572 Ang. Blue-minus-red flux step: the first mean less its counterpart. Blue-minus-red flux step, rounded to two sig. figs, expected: 0.29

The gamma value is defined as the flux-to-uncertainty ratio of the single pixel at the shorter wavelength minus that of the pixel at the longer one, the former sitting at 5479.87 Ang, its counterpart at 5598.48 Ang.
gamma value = 1.6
